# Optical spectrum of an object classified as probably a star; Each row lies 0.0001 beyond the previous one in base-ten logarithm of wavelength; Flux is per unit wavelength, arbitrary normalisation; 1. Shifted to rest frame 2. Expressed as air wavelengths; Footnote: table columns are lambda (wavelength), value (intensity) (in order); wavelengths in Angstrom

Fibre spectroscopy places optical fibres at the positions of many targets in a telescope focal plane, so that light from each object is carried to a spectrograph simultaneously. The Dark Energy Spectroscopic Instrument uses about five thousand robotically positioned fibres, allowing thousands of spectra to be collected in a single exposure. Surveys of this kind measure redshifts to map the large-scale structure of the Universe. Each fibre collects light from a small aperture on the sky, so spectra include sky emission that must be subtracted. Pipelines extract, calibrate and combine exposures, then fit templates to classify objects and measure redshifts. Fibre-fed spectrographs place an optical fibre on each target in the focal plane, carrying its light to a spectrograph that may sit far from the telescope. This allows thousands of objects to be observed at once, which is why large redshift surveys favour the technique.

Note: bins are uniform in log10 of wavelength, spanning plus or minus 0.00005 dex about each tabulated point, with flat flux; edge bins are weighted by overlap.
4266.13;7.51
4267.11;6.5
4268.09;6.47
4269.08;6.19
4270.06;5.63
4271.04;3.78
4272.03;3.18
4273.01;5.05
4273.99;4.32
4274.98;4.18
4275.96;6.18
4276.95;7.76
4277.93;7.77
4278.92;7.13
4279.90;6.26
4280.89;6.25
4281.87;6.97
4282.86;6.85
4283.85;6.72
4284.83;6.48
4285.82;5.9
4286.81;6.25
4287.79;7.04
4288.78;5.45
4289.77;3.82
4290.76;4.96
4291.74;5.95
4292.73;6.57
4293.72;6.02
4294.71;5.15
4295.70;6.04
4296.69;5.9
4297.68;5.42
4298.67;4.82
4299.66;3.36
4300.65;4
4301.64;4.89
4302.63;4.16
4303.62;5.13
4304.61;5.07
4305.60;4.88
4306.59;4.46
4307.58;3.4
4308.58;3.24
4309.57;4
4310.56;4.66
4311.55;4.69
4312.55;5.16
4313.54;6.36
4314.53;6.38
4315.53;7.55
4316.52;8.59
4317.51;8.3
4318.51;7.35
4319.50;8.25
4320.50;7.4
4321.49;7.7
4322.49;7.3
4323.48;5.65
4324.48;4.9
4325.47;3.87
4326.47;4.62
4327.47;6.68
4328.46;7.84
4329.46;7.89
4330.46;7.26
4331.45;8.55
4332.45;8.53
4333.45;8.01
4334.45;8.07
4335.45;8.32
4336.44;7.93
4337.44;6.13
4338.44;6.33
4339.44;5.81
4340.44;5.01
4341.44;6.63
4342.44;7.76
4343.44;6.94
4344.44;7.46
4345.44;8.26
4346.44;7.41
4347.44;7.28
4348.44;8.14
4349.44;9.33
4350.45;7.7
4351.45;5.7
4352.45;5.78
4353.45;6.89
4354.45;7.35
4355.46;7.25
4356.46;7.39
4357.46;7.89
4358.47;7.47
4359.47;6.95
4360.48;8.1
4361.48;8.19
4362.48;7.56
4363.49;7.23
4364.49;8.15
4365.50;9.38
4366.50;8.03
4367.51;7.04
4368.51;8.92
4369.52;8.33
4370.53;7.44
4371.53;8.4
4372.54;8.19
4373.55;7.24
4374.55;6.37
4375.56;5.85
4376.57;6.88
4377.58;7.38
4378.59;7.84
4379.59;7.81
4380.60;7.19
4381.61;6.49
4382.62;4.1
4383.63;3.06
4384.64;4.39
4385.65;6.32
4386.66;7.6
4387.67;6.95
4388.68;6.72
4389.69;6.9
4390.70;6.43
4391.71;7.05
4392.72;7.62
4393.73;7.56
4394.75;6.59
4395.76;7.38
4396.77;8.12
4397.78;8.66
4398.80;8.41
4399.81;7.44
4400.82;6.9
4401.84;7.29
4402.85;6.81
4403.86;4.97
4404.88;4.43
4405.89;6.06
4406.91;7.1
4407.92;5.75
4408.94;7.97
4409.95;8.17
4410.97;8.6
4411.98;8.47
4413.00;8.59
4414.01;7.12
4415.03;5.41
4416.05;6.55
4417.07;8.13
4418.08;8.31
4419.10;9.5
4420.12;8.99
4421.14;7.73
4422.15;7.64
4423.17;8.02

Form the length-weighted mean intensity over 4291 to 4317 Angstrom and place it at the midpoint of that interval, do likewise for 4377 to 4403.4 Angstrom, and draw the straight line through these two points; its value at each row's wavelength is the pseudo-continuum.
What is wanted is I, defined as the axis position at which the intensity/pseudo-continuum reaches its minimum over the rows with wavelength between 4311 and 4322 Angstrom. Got 4311.55 Angstrom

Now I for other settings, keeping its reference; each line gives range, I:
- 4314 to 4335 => 4325.47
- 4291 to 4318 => 4308.58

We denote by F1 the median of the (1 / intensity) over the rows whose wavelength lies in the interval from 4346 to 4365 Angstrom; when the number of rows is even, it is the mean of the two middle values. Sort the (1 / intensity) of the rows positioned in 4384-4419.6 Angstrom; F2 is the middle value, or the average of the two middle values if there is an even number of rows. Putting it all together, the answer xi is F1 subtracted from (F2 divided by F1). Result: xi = 0.9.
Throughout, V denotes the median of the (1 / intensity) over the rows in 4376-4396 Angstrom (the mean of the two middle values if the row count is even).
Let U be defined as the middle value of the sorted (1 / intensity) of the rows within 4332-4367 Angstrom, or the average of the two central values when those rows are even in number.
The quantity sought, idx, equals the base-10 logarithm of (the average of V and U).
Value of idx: -0.86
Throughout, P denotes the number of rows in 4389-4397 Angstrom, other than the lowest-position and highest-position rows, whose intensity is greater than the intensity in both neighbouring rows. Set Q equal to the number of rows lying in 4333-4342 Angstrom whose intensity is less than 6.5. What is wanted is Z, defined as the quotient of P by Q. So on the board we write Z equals 0.25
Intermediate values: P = 1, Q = 4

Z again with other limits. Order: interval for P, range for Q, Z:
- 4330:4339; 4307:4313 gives 0.33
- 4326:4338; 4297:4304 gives 0.43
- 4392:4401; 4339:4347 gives 0.50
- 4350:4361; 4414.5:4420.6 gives 2.00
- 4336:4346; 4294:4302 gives 0.25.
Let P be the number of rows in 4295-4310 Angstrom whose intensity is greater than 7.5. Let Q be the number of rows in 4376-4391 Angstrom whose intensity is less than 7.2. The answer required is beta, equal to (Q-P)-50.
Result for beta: -39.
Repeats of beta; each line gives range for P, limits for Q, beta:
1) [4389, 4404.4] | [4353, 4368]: -52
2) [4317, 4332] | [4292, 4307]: -41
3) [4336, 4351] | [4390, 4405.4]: -49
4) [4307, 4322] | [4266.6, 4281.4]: -42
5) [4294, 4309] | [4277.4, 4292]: -36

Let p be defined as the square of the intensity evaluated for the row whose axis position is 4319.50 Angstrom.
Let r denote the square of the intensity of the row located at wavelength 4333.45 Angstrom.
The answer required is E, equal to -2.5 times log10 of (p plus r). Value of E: -5.3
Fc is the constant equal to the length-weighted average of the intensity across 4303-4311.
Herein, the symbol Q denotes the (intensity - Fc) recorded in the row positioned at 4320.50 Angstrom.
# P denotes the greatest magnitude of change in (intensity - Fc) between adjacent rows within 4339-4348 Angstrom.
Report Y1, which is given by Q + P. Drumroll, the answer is 4.7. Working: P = 1.6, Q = 3.0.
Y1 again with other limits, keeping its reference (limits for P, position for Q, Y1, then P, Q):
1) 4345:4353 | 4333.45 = 5.7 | 2.0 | 3.7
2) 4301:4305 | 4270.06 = 2.2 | 1.0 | 1.3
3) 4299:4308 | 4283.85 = 3.4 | 1.1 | 2.4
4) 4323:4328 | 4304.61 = 2.8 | 2.1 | 0.7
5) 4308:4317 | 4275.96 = 3.0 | 1.2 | 1.8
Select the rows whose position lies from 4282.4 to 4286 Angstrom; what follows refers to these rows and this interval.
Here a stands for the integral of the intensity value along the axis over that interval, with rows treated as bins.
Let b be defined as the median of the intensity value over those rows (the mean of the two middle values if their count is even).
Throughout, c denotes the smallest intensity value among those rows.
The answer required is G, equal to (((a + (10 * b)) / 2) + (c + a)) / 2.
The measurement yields 37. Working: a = 24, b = 6.6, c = 5.9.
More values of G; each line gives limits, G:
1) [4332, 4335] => 43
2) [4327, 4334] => 64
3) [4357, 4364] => 62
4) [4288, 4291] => 25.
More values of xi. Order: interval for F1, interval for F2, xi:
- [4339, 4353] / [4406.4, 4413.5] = 0.8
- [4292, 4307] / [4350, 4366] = 0.5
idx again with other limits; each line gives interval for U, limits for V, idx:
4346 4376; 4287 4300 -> -0.80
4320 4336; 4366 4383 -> -0.87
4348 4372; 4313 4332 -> -0.87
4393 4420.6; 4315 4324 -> -0.87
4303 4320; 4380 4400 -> -0.77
